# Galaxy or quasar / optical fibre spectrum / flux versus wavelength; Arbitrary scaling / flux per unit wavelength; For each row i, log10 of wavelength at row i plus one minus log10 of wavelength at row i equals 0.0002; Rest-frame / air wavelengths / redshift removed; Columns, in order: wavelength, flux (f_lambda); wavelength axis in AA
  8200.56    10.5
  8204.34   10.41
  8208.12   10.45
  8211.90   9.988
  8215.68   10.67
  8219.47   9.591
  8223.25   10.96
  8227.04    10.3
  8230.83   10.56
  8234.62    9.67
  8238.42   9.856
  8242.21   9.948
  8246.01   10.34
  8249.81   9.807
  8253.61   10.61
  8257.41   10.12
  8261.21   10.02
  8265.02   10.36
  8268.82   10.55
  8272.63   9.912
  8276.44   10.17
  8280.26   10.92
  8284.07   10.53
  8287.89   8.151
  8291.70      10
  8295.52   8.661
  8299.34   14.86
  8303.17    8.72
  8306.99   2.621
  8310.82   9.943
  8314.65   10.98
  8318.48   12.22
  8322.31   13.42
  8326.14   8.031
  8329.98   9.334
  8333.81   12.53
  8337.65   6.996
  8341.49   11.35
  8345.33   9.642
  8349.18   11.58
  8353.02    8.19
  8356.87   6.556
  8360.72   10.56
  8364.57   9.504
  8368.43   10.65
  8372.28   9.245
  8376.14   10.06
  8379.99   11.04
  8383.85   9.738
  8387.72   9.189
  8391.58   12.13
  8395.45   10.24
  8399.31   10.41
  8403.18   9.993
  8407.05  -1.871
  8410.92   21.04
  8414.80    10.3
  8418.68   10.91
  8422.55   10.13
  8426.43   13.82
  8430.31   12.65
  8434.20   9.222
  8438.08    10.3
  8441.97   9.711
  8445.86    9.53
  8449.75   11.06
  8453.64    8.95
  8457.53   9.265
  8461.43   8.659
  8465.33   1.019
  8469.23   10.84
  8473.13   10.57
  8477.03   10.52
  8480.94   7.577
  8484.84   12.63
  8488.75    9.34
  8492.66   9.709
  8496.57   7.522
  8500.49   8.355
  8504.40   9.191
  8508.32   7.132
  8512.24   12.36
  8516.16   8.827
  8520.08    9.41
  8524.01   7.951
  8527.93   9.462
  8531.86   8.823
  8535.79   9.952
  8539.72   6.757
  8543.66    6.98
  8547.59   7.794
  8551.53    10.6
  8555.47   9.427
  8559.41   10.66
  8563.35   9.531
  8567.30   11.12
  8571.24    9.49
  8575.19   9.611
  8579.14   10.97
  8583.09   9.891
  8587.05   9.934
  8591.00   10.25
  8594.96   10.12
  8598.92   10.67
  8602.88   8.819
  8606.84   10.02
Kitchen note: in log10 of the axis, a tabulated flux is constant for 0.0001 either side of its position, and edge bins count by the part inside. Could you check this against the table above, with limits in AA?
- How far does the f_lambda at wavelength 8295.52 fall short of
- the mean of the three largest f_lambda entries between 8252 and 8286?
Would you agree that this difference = 2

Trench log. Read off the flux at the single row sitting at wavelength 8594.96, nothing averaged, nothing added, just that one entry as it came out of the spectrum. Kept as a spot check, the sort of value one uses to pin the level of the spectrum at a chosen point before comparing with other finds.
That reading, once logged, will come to 10.12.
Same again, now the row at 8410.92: 21.04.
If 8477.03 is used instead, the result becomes 10.52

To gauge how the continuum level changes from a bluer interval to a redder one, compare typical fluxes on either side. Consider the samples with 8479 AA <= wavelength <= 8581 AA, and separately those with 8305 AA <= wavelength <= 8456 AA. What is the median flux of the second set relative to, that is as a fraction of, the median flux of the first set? 1.08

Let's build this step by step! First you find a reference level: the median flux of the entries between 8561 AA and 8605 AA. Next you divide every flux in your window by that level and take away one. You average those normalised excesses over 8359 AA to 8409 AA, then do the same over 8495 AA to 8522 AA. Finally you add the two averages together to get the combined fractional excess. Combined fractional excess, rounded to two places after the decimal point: -0.16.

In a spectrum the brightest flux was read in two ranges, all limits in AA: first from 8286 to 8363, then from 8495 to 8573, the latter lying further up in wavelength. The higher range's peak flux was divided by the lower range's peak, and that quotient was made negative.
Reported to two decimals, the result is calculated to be -0.83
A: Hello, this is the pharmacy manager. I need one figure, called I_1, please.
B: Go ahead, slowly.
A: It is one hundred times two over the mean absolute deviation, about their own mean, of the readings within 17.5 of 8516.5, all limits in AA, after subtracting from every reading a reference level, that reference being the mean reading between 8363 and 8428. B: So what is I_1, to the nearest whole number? 214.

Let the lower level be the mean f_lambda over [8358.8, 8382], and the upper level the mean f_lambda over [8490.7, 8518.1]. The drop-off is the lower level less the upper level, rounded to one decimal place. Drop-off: 1.2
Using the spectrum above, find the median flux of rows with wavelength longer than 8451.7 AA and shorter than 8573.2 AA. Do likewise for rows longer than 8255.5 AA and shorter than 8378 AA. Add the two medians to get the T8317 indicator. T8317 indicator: 19.4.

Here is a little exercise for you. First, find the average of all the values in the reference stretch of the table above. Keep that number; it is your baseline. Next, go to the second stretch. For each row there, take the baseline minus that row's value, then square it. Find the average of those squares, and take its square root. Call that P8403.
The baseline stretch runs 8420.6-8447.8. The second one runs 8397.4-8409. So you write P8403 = 7.3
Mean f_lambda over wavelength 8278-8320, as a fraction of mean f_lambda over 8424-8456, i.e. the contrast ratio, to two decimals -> 0.92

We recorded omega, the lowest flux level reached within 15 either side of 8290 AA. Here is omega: 8.151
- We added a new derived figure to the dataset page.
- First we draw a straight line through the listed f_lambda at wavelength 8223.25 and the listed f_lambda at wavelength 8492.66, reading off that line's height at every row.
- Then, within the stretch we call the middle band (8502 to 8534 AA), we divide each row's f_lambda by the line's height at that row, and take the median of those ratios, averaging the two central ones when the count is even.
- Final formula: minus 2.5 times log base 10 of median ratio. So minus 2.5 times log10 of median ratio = 0.068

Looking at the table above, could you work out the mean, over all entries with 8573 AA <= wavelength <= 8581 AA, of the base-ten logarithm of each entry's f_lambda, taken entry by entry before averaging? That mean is 1.01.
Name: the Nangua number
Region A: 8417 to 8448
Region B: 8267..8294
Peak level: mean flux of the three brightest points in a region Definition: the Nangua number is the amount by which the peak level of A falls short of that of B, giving -1.8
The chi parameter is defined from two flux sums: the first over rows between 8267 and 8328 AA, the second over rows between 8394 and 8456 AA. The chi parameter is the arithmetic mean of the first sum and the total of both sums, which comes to 243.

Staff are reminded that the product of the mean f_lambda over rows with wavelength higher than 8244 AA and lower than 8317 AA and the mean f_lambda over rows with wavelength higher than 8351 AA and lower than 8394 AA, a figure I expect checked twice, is 96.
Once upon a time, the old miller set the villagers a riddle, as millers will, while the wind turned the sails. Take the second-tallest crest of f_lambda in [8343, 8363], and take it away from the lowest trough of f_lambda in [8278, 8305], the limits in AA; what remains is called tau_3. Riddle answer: -2.4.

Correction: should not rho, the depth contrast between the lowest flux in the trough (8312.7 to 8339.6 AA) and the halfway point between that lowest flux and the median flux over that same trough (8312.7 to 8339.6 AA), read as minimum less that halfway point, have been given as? -2.0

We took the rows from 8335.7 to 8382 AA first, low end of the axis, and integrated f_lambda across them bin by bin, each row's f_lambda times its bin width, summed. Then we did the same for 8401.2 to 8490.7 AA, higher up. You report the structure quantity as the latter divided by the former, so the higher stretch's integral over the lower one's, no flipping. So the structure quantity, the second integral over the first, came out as 2.0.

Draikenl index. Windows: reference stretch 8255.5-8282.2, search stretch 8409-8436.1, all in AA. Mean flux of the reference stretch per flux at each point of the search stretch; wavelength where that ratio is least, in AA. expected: 8410.92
